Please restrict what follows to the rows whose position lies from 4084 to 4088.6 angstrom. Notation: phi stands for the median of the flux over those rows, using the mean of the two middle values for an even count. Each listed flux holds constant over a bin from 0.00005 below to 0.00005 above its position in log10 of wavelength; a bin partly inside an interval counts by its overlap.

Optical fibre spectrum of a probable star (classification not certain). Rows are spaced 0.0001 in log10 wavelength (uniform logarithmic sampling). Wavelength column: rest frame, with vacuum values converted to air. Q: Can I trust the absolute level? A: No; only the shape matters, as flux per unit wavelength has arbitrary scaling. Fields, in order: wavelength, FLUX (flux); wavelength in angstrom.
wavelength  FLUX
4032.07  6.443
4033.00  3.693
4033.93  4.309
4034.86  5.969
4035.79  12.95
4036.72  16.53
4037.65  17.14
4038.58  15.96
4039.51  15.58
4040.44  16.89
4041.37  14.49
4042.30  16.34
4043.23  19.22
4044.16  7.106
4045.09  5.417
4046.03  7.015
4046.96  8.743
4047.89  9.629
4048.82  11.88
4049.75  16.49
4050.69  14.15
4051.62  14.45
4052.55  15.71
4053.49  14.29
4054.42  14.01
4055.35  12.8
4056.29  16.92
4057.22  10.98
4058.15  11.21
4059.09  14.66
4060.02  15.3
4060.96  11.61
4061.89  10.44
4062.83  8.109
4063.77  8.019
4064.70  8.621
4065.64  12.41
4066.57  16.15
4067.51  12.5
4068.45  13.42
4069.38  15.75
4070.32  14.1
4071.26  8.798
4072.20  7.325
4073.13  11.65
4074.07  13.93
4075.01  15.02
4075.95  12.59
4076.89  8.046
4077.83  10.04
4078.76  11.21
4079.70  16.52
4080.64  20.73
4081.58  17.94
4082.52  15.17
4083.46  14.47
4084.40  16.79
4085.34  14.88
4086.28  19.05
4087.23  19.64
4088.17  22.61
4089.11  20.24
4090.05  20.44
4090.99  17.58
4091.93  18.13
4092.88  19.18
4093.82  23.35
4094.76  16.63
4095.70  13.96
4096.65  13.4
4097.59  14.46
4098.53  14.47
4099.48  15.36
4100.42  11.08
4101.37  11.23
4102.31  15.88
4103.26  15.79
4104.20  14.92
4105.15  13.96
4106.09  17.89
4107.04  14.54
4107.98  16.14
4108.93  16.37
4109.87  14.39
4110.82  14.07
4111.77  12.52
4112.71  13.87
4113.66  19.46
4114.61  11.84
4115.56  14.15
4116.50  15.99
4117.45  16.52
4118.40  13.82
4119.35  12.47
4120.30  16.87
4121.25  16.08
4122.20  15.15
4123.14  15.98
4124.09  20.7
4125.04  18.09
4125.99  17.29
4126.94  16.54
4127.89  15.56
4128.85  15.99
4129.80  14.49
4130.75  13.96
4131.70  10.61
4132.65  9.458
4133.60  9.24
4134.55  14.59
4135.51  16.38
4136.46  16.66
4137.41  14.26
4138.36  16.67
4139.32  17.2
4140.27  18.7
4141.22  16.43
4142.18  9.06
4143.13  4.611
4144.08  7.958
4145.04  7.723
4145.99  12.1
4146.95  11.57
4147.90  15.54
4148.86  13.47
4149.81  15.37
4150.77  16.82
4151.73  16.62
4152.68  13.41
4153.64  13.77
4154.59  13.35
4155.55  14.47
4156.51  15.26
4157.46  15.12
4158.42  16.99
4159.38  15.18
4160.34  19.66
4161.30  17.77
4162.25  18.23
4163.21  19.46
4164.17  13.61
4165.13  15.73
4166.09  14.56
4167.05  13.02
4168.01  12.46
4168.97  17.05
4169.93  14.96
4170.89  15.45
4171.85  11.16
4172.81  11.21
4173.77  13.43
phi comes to 19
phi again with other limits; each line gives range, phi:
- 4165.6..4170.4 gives 15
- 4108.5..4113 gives 14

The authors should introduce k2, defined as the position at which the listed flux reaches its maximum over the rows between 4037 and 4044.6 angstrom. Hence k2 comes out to 4043.23 angstrom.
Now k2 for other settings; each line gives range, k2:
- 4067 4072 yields 4069.38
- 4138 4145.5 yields 4140.27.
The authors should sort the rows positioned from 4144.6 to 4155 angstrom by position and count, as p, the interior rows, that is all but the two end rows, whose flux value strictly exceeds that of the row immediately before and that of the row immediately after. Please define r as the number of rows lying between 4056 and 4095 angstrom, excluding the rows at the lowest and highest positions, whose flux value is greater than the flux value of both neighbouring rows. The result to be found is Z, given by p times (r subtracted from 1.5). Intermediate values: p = 4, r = 9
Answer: -30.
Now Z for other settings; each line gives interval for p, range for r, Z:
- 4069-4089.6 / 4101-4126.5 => -22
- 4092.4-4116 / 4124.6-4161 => -51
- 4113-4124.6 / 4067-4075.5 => 1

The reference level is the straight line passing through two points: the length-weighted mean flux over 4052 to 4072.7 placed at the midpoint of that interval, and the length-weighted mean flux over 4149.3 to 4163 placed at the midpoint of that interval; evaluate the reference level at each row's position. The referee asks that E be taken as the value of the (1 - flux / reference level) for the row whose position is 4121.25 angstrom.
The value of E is -0.10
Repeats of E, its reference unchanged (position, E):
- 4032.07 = 0.43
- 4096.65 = 0.02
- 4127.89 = -0.05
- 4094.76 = -0.22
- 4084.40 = -0.27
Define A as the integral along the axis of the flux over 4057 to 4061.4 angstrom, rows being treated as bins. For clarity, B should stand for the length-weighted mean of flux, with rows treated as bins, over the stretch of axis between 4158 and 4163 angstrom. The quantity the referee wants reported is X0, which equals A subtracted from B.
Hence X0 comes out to -39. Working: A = 57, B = 17.7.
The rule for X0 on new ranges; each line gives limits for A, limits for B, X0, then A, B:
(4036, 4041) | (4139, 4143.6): -68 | 81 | 13.1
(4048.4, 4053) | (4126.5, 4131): -52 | 67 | 15.3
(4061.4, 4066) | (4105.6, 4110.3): -28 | 44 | 15.9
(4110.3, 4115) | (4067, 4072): -55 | 68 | 12.6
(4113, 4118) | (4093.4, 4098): -61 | 77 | 16.3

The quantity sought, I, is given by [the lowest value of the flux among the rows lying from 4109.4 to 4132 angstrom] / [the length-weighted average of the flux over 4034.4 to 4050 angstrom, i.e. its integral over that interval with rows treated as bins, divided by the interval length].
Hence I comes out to 0.8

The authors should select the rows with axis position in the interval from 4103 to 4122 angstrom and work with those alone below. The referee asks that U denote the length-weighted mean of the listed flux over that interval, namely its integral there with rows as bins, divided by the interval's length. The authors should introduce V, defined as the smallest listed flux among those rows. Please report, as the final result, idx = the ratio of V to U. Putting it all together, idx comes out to 0.79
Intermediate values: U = 15.1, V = 11.84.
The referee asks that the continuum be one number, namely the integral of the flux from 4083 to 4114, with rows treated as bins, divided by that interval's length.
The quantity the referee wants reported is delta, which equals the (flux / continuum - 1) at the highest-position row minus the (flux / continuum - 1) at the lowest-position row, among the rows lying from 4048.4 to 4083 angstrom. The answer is 0.2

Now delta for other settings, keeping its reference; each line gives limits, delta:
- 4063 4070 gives 0.5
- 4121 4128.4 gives 0.0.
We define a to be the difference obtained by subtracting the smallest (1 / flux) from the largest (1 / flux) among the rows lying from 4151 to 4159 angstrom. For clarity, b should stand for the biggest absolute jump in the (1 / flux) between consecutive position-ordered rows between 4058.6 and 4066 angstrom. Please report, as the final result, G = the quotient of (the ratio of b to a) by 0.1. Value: 22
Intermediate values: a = 0.02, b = 0.035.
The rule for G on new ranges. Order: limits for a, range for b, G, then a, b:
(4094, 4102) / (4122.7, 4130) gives 5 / 0.03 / 0.014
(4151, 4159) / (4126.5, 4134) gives 14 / 0.02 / 0.023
